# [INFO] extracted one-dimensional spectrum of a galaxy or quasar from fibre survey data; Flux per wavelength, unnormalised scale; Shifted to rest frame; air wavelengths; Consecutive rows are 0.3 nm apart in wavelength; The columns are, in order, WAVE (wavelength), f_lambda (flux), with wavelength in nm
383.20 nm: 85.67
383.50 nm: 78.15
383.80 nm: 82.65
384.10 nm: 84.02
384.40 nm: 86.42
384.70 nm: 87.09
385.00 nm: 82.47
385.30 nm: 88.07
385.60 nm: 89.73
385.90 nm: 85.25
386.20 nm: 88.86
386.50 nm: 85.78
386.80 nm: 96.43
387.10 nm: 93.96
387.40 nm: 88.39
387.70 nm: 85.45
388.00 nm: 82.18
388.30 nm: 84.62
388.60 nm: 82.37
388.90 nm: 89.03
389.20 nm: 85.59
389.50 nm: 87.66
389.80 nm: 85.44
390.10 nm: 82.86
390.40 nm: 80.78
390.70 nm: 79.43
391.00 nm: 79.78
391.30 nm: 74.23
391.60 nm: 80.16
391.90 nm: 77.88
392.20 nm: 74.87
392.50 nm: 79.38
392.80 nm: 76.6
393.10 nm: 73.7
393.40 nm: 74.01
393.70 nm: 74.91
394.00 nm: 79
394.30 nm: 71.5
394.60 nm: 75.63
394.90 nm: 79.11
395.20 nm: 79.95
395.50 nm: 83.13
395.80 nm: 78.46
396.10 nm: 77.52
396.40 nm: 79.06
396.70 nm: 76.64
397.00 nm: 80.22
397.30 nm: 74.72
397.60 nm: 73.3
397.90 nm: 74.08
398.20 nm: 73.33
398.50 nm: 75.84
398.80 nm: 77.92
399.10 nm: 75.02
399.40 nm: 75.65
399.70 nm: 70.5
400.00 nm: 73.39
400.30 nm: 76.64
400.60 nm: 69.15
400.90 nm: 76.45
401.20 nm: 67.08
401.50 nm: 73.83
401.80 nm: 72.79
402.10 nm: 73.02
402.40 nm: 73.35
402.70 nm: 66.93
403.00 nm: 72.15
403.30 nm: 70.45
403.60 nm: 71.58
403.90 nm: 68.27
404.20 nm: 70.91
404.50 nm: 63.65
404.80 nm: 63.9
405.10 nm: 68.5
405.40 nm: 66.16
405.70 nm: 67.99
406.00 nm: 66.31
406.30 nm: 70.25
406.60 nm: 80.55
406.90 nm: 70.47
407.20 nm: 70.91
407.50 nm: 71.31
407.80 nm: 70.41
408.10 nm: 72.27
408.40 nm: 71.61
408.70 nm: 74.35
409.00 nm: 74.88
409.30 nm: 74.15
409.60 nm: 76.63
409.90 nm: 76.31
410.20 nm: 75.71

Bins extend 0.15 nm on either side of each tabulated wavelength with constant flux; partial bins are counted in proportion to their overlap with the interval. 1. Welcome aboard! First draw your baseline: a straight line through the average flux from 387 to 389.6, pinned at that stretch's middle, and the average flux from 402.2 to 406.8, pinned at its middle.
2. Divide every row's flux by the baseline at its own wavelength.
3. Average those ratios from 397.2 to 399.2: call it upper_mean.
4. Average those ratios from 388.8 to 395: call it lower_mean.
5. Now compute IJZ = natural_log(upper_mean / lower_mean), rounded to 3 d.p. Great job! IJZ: 0.030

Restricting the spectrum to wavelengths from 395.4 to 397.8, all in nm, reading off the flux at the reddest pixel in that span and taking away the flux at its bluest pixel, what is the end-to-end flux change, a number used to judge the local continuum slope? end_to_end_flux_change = -10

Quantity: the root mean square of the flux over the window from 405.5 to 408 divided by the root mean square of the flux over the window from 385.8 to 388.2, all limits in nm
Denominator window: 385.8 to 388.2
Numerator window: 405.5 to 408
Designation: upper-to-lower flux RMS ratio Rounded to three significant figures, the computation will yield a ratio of 0.805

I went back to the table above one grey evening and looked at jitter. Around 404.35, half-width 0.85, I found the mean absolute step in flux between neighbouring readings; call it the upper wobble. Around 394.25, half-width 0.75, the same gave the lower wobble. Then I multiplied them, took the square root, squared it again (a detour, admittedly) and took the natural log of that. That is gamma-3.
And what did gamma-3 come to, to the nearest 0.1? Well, 2.9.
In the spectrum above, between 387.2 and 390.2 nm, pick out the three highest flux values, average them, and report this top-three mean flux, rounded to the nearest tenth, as 88.4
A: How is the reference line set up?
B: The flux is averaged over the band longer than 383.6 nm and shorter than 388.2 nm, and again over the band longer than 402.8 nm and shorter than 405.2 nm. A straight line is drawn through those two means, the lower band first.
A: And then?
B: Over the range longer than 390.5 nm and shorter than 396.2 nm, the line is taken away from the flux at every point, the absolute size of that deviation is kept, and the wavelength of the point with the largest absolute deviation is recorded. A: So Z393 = 391.30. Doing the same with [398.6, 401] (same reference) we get 400.90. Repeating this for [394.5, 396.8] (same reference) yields 395.50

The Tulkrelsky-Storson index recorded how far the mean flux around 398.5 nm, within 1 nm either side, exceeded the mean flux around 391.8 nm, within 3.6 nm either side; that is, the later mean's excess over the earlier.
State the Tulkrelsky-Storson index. -4.5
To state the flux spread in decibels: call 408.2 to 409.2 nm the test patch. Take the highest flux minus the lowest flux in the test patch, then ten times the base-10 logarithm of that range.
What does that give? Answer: 5.1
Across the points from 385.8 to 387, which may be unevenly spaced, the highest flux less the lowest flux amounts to 11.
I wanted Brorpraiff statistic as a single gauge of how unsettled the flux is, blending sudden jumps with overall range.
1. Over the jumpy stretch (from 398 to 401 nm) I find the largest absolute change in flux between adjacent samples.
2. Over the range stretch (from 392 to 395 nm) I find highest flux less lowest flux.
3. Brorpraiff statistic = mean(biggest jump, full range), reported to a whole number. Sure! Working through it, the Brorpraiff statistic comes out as 8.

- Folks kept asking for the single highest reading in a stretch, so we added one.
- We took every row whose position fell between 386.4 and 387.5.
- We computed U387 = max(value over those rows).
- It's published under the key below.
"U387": 96.43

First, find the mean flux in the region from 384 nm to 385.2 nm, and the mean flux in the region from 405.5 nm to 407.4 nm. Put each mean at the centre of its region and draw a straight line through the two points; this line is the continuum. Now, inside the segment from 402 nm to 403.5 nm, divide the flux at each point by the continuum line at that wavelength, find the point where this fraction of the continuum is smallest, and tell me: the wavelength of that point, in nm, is 402.70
